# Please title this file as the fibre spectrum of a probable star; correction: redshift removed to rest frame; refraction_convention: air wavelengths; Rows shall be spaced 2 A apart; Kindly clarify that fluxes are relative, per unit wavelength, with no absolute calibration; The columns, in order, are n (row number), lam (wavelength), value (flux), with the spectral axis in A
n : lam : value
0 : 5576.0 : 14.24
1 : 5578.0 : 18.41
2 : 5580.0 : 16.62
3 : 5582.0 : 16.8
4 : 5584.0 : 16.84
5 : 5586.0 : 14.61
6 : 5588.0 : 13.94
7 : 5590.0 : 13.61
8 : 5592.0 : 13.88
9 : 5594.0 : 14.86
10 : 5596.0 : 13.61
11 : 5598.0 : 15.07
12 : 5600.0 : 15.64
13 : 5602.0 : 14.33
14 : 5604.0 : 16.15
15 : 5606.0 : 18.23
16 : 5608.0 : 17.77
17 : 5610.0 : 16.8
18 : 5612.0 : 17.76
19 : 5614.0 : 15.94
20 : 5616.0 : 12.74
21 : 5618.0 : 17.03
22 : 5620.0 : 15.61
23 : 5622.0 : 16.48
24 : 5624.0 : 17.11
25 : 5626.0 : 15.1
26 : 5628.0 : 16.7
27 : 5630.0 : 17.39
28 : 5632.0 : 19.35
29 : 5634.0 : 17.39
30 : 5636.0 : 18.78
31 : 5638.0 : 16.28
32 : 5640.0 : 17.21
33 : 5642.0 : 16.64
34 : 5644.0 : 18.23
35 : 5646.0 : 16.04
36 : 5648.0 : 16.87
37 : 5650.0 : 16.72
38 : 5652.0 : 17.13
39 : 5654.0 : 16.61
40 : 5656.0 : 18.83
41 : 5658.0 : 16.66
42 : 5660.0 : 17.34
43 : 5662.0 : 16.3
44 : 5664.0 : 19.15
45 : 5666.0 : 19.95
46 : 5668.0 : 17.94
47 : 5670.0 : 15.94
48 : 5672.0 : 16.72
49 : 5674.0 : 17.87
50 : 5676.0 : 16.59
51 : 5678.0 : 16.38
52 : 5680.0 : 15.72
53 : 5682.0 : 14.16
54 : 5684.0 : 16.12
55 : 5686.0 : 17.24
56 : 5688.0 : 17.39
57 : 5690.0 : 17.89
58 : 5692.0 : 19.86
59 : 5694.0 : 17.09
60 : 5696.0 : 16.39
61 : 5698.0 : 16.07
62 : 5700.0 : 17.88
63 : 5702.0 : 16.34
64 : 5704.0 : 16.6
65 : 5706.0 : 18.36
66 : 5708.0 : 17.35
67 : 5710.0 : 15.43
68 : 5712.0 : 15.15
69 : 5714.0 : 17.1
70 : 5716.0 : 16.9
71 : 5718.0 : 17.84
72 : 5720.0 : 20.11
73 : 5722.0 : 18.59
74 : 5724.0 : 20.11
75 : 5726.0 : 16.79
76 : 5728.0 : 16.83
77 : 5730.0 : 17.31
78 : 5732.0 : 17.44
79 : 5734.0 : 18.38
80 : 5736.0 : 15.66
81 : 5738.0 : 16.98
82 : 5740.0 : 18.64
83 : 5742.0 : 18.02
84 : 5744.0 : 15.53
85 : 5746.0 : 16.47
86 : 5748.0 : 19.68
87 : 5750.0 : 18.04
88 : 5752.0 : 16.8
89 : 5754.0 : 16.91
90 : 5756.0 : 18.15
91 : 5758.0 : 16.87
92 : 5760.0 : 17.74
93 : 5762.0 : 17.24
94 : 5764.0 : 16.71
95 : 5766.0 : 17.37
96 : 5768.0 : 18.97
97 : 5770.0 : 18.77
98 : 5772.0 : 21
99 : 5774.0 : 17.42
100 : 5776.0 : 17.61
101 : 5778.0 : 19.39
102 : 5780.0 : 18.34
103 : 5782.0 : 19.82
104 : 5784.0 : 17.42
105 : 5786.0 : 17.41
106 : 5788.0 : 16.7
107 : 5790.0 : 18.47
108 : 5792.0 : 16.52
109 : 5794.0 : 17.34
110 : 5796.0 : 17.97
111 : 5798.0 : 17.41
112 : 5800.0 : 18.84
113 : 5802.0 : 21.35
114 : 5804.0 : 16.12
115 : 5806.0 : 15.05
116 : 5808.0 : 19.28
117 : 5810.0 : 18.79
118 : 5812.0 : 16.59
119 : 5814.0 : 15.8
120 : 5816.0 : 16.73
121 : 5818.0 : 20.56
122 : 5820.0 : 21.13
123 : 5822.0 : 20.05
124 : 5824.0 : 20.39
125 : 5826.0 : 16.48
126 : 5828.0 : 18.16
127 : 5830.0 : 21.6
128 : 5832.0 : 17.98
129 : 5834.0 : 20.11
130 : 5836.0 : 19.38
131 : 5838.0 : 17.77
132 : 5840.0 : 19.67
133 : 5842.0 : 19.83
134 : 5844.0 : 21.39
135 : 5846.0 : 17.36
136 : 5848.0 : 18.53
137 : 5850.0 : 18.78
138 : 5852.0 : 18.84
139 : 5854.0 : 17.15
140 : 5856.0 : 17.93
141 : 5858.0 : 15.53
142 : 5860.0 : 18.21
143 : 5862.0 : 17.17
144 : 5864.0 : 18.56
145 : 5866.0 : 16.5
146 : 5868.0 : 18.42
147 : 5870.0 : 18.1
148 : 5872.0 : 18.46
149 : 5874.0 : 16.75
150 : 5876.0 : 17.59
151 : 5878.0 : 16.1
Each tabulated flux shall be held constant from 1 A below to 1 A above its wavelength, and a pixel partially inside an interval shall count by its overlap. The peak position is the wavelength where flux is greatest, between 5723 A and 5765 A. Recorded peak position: 5724.0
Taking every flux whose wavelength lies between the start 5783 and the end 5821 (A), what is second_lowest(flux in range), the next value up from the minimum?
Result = 15.8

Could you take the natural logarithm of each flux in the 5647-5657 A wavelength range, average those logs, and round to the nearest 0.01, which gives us 2.85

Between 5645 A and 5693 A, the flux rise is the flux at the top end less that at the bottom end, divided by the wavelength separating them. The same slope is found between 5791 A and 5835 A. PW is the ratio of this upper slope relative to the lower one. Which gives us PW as 1.0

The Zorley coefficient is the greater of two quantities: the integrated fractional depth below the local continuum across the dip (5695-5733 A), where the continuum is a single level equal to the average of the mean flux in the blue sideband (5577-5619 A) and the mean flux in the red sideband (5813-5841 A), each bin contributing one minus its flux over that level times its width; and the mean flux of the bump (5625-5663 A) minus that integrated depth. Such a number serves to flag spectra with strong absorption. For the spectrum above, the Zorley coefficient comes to 17.0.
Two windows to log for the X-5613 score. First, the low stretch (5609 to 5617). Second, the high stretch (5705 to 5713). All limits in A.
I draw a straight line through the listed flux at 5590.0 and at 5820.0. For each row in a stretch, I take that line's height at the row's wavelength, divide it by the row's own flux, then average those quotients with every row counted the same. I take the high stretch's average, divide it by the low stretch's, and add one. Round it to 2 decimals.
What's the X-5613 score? 2.15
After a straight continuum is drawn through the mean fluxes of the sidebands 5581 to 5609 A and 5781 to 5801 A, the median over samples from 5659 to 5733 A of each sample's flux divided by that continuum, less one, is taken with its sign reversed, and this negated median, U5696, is -0.022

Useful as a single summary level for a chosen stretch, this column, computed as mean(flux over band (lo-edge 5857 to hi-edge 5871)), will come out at 17.5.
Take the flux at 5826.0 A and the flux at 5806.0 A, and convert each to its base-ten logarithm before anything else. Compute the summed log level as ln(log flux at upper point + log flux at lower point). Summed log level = 0.873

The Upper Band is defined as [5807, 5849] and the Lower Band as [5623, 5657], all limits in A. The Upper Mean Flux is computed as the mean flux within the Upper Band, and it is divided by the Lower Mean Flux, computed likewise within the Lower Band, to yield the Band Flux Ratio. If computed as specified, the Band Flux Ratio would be 1.10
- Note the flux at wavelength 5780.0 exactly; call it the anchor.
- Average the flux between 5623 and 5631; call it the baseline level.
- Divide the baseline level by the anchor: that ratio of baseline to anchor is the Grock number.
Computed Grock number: 0.90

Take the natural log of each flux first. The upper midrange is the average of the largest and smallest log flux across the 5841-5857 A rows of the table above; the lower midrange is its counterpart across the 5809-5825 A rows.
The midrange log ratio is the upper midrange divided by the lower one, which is 1.02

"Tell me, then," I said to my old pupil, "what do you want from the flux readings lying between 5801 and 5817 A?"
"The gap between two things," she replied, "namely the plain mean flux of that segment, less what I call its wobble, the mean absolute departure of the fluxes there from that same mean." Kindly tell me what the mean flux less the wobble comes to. 15.7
